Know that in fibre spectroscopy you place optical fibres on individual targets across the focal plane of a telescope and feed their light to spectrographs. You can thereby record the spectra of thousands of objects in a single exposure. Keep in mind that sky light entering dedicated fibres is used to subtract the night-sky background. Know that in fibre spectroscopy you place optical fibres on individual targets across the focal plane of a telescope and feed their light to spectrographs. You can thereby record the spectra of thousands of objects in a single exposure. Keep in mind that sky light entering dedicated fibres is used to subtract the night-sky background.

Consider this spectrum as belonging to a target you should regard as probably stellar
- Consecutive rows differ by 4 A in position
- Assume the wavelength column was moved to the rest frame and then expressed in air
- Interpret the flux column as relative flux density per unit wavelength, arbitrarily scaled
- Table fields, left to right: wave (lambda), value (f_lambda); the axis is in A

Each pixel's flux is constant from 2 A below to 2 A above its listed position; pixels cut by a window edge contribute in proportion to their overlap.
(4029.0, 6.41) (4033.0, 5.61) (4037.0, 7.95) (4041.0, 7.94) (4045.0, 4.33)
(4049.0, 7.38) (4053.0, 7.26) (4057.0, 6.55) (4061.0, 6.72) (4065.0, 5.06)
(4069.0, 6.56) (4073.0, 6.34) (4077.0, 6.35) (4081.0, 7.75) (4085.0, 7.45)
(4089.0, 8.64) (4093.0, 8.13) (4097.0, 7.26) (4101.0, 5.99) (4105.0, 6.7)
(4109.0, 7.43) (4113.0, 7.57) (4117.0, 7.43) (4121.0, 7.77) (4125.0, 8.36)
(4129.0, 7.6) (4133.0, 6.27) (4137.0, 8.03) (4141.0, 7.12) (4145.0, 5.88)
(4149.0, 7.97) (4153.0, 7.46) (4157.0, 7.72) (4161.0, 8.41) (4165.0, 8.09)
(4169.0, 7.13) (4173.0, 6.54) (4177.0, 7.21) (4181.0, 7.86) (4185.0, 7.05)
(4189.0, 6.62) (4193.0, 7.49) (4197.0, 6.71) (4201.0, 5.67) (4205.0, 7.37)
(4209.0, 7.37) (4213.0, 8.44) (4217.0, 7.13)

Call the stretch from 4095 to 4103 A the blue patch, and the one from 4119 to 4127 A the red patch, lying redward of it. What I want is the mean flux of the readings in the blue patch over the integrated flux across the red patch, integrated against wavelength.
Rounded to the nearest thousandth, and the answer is 0.103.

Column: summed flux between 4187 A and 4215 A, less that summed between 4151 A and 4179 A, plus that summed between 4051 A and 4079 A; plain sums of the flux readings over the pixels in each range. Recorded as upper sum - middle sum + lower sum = 42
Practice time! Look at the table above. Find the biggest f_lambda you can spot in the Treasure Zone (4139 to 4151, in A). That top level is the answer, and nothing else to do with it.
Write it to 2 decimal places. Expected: 7.97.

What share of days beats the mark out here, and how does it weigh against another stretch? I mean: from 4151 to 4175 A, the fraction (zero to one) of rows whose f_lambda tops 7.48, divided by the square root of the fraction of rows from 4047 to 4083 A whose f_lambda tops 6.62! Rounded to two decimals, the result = 0.75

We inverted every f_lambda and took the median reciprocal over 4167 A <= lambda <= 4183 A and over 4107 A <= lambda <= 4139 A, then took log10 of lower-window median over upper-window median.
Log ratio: -0.024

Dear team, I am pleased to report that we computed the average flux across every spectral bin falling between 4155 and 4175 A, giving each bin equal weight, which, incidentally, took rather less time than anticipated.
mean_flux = 7.6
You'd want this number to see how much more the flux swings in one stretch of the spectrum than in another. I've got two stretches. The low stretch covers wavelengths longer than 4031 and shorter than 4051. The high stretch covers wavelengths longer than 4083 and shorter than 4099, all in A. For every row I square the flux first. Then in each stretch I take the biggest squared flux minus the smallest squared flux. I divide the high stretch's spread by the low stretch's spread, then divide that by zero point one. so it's 5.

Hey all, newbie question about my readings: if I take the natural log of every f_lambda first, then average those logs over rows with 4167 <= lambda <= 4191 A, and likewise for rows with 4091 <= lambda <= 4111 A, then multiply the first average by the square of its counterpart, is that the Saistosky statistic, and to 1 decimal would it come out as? 7.5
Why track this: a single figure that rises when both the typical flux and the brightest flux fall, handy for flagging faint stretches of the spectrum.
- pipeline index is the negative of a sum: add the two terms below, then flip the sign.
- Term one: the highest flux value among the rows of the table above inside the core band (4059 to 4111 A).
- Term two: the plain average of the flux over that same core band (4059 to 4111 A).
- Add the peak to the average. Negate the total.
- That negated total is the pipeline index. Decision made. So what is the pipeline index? -15.6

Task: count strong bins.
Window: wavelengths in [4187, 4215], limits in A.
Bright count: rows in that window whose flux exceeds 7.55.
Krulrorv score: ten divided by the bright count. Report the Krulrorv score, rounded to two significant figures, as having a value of 10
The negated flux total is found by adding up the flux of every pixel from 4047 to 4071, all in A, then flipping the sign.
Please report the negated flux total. -40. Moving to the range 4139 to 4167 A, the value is -53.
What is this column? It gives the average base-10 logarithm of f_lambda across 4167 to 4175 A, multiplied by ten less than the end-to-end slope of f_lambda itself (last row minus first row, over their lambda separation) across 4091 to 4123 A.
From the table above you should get -8.35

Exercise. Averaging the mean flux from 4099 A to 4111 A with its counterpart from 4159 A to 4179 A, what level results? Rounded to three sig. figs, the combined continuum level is 7.09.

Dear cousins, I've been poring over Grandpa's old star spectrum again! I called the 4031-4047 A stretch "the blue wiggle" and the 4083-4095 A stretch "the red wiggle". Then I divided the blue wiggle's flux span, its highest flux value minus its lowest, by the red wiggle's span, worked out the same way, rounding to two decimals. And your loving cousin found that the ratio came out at 3.04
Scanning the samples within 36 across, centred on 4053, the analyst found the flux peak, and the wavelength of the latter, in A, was 4037.0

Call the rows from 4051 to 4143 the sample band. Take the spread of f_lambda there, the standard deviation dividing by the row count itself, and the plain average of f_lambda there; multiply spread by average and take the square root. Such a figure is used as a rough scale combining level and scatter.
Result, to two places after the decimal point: 2.43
